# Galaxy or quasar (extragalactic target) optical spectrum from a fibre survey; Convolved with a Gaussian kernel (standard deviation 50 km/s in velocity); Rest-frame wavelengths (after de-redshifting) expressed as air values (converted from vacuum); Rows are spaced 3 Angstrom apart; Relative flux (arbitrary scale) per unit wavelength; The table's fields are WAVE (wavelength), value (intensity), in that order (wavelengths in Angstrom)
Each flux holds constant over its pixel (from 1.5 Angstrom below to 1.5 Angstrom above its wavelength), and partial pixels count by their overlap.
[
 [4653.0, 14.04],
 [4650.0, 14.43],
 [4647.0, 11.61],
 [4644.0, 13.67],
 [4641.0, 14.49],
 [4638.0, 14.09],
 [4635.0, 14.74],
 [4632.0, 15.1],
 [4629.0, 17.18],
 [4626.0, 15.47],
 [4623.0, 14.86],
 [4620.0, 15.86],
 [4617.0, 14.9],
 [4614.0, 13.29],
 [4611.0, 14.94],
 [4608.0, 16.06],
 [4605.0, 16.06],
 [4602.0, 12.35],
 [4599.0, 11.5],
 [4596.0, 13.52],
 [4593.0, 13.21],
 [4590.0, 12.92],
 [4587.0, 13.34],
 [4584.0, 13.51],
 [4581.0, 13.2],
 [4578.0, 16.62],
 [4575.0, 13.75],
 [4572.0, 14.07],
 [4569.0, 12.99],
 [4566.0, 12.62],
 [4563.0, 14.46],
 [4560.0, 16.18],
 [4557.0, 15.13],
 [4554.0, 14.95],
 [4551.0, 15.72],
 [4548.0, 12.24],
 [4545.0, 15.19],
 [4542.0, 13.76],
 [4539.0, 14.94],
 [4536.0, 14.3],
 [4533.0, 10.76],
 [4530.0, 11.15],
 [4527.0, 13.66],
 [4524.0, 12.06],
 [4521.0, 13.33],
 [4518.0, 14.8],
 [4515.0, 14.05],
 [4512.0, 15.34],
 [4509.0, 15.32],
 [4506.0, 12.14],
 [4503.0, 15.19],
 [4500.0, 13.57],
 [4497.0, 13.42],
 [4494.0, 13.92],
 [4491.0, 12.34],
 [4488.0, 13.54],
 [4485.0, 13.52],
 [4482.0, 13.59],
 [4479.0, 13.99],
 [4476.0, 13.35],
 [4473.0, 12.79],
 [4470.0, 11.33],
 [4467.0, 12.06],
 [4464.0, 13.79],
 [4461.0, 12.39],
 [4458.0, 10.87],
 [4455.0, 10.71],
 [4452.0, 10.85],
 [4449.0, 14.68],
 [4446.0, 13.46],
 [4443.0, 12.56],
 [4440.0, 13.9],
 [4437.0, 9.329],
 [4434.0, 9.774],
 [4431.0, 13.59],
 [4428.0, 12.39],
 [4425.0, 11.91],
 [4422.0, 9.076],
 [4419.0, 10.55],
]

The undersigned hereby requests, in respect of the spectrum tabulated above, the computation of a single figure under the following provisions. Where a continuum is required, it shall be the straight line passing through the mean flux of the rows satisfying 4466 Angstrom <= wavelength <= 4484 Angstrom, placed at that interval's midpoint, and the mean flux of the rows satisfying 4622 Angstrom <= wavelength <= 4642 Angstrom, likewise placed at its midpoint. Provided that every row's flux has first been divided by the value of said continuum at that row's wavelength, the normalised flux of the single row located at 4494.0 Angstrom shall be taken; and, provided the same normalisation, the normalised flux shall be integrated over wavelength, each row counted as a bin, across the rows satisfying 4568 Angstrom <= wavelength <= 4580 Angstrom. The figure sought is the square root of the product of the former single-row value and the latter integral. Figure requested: 3.6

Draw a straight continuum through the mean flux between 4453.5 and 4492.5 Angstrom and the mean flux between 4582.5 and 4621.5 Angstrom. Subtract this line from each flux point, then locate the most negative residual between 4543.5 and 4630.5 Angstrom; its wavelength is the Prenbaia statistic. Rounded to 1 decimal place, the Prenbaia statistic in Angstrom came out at 4599.0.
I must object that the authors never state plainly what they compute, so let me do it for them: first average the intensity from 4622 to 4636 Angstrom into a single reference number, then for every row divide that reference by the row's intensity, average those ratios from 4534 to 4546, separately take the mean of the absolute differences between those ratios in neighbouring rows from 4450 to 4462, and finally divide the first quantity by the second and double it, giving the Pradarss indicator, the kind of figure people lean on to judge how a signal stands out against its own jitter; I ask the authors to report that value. 30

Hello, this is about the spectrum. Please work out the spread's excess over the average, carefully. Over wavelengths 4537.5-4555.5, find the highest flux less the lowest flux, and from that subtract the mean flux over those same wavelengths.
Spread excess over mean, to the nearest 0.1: -11.0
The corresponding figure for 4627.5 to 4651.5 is -8.8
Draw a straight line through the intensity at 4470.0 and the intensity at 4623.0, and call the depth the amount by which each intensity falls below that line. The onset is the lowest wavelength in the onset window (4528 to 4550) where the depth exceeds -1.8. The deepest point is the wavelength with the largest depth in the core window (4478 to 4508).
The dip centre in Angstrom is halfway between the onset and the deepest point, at 4518.0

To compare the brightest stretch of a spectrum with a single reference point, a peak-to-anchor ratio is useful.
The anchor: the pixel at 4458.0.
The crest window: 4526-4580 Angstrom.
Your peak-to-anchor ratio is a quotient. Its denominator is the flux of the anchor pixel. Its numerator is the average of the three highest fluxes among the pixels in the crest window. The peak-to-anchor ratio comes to 1.5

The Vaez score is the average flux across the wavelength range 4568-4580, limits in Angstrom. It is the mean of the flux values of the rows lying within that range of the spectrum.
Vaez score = 14.4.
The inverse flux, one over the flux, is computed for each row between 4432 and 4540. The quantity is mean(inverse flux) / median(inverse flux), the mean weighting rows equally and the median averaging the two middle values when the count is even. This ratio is 1.05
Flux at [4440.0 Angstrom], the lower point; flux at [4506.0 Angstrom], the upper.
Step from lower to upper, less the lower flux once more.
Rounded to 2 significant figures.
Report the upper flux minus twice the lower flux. -16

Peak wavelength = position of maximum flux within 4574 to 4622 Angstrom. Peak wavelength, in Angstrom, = 4578.0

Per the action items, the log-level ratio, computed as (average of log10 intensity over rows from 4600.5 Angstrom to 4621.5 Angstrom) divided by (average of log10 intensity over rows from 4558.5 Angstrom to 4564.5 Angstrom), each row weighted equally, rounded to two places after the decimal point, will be 0.99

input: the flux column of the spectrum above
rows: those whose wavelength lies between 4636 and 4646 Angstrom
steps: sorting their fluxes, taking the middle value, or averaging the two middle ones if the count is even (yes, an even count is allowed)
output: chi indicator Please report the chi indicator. 14.1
